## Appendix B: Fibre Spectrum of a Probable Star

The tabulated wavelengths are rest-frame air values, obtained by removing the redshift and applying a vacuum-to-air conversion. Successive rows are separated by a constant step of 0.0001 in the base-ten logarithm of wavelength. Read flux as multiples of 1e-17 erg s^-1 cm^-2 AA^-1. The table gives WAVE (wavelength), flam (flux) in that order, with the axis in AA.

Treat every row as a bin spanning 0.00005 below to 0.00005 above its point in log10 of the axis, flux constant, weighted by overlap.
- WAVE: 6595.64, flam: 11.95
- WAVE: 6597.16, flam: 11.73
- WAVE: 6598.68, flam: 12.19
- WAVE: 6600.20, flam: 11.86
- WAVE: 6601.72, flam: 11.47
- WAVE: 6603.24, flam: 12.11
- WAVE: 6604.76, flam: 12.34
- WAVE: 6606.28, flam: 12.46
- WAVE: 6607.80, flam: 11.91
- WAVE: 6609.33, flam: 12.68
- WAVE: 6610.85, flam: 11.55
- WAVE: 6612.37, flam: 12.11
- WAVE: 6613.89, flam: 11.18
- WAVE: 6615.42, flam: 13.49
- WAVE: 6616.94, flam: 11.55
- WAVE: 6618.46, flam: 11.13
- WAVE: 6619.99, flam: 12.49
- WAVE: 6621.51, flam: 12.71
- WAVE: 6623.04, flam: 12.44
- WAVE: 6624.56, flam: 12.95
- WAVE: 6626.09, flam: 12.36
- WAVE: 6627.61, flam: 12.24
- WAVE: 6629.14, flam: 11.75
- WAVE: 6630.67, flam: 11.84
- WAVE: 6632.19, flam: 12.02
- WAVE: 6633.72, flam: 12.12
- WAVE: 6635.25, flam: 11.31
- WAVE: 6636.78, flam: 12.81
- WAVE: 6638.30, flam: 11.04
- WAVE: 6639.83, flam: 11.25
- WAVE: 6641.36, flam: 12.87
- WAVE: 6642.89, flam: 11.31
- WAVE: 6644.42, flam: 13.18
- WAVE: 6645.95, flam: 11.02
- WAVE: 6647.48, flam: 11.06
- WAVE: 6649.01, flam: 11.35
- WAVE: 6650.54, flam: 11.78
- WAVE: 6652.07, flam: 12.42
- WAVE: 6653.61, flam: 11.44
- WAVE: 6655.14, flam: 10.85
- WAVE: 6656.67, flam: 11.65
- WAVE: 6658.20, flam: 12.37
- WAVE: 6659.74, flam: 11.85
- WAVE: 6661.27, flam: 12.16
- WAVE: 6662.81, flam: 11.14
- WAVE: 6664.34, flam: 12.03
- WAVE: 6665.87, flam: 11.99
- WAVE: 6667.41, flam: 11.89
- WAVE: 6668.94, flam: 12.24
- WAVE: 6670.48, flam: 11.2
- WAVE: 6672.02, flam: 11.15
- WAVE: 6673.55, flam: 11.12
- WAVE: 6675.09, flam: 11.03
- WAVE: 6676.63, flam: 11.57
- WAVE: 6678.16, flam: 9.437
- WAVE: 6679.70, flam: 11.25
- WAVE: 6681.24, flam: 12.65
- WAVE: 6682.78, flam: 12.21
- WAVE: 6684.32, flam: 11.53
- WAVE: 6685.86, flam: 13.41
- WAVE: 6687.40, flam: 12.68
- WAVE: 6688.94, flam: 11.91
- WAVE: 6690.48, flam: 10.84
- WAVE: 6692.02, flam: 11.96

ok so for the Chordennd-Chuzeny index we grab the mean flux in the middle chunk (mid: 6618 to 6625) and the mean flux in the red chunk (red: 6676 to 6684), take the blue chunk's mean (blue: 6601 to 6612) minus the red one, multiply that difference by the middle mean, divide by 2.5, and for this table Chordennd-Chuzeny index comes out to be 3.2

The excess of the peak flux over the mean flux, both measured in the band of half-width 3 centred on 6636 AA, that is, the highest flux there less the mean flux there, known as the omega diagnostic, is 1.0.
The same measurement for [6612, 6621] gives 1.5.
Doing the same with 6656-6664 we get 0.5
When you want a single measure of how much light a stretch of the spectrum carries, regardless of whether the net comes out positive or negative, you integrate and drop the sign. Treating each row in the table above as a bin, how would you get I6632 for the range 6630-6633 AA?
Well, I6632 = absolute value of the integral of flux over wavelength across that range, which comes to 36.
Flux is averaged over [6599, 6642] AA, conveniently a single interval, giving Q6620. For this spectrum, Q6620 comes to 12.1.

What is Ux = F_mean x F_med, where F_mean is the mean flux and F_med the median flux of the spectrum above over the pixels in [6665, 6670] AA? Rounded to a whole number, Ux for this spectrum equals 144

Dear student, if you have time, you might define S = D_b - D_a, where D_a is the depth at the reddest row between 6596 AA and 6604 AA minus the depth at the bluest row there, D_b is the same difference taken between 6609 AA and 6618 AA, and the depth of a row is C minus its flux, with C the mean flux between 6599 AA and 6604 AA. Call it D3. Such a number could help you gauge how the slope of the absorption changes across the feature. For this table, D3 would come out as 1.5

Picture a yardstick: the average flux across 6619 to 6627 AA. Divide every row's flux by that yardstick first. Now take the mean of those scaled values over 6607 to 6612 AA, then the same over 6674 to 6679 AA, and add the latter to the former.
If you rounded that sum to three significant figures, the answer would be 1.81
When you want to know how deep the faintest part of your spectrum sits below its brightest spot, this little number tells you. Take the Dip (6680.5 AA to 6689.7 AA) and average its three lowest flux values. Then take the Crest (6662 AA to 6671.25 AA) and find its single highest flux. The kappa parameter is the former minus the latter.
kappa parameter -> -0.4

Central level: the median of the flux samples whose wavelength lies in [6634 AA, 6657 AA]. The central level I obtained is 11.35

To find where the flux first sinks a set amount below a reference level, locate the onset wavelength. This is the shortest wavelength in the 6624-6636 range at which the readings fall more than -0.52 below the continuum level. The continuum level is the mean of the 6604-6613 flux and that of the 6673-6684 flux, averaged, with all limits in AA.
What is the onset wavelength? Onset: 6627.61 AA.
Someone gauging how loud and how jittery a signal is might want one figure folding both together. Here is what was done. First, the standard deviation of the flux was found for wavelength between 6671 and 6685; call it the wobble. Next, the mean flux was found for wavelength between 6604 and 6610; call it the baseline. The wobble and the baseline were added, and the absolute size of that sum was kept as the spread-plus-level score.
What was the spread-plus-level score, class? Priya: 13.2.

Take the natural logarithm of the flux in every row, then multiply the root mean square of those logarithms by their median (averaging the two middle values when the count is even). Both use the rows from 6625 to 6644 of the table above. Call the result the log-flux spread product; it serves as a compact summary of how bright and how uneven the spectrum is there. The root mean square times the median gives 6.14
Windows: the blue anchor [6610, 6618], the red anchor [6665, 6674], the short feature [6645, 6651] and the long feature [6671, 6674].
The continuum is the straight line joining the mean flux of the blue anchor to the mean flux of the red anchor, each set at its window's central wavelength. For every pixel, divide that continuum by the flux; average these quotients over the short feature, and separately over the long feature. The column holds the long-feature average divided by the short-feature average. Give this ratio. 1.00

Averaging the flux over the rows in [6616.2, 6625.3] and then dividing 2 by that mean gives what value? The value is 0.164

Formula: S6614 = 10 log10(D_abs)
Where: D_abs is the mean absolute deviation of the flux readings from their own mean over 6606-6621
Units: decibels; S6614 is -2.3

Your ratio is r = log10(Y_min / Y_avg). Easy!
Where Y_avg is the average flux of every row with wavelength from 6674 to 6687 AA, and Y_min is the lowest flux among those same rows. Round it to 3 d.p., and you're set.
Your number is -0.091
